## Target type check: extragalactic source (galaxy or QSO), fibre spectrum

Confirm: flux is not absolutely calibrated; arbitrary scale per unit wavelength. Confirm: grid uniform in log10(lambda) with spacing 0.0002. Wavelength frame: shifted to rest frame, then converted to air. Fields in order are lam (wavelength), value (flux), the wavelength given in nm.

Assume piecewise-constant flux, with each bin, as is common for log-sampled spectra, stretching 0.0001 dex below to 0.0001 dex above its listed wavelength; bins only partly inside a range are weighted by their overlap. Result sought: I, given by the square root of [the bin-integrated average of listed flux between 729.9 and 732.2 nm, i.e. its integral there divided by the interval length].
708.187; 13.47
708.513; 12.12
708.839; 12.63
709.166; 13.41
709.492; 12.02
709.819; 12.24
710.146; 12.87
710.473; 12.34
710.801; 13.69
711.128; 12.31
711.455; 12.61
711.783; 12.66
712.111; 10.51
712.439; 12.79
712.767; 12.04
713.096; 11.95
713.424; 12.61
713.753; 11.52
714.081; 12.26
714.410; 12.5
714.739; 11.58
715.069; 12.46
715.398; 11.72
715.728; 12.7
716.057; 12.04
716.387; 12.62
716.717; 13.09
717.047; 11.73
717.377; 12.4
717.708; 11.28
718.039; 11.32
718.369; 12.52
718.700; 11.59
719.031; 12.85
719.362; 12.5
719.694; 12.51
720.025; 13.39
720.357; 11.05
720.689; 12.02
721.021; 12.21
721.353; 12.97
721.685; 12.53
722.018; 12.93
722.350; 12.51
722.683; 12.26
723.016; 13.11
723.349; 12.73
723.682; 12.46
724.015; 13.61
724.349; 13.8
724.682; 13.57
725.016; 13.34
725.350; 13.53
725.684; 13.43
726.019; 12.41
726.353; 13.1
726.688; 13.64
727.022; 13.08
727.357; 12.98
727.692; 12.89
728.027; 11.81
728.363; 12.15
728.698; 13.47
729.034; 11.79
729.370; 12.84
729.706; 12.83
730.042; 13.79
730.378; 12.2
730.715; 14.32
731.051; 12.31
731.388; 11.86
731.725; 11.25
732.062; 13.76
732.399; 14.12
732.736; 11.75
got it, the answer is 3.57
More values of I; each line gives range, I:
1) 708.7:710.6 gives 3.55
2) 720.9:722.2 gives 3.56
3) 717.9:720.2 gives 3.52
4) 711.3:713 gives 3.48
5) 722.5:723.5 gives 3.56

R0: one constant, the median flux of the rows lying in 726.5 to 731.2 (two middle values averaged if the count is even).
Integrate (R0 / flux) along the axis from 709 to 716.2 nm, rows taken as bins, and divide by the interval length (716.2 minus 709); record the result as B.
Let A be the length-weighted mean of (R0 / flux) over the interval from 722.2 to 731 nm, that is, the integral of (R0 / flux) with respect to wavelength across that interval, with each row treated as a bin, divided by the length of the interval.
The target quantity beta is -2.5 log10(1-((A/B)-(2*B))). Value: -0.83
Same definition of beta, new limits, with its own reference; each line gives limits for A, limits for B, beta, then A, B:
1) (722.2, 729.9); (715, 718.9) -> -0.85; 1.00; 1.06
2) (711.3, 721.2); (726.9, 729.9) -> -0.75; 1.06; 1.02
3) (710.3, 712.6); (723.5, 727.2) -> -0.68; 1.04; 0.97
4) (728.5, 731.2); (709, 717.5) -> -0.82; 1.00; 1.05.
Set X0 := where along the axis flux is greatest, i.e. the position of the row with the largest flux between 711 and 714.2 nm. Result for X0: 712.439 nm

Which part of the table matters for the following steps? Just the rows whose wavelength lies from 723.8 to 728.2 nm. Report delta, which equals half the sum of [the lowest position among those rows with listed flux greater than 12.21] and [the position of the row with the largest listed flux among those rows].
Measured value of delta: 724.18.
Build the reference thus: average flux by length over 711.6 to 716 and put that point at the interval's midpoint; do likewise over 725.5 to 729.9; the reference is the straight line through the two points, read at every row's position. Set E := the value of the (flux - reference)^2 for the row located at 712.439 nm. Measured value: 0.6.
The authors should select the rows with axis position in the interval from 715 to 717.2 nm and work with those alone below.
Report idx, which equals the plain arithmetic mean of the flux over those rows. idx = 12.3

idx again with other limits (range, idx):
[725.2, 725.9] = 13.5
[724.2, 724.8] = 13.7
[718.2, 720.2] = 12.6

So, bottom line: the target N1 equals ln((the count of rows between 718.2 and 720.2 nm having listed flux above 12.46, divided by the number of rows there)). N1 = -0.2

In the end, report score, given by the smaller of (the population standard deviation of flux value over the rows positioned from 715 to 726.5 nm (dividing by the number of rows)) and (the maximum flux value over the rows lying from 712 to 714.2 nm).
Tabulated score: 0.69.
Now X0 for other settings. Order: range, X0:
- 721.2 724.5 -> 724.349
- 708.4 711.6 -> 710.801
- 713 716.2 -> 715.728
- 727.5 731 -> 730.715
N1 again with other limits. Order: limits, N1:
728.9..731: -0.4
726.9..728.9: -0.4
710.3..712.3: -0.7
